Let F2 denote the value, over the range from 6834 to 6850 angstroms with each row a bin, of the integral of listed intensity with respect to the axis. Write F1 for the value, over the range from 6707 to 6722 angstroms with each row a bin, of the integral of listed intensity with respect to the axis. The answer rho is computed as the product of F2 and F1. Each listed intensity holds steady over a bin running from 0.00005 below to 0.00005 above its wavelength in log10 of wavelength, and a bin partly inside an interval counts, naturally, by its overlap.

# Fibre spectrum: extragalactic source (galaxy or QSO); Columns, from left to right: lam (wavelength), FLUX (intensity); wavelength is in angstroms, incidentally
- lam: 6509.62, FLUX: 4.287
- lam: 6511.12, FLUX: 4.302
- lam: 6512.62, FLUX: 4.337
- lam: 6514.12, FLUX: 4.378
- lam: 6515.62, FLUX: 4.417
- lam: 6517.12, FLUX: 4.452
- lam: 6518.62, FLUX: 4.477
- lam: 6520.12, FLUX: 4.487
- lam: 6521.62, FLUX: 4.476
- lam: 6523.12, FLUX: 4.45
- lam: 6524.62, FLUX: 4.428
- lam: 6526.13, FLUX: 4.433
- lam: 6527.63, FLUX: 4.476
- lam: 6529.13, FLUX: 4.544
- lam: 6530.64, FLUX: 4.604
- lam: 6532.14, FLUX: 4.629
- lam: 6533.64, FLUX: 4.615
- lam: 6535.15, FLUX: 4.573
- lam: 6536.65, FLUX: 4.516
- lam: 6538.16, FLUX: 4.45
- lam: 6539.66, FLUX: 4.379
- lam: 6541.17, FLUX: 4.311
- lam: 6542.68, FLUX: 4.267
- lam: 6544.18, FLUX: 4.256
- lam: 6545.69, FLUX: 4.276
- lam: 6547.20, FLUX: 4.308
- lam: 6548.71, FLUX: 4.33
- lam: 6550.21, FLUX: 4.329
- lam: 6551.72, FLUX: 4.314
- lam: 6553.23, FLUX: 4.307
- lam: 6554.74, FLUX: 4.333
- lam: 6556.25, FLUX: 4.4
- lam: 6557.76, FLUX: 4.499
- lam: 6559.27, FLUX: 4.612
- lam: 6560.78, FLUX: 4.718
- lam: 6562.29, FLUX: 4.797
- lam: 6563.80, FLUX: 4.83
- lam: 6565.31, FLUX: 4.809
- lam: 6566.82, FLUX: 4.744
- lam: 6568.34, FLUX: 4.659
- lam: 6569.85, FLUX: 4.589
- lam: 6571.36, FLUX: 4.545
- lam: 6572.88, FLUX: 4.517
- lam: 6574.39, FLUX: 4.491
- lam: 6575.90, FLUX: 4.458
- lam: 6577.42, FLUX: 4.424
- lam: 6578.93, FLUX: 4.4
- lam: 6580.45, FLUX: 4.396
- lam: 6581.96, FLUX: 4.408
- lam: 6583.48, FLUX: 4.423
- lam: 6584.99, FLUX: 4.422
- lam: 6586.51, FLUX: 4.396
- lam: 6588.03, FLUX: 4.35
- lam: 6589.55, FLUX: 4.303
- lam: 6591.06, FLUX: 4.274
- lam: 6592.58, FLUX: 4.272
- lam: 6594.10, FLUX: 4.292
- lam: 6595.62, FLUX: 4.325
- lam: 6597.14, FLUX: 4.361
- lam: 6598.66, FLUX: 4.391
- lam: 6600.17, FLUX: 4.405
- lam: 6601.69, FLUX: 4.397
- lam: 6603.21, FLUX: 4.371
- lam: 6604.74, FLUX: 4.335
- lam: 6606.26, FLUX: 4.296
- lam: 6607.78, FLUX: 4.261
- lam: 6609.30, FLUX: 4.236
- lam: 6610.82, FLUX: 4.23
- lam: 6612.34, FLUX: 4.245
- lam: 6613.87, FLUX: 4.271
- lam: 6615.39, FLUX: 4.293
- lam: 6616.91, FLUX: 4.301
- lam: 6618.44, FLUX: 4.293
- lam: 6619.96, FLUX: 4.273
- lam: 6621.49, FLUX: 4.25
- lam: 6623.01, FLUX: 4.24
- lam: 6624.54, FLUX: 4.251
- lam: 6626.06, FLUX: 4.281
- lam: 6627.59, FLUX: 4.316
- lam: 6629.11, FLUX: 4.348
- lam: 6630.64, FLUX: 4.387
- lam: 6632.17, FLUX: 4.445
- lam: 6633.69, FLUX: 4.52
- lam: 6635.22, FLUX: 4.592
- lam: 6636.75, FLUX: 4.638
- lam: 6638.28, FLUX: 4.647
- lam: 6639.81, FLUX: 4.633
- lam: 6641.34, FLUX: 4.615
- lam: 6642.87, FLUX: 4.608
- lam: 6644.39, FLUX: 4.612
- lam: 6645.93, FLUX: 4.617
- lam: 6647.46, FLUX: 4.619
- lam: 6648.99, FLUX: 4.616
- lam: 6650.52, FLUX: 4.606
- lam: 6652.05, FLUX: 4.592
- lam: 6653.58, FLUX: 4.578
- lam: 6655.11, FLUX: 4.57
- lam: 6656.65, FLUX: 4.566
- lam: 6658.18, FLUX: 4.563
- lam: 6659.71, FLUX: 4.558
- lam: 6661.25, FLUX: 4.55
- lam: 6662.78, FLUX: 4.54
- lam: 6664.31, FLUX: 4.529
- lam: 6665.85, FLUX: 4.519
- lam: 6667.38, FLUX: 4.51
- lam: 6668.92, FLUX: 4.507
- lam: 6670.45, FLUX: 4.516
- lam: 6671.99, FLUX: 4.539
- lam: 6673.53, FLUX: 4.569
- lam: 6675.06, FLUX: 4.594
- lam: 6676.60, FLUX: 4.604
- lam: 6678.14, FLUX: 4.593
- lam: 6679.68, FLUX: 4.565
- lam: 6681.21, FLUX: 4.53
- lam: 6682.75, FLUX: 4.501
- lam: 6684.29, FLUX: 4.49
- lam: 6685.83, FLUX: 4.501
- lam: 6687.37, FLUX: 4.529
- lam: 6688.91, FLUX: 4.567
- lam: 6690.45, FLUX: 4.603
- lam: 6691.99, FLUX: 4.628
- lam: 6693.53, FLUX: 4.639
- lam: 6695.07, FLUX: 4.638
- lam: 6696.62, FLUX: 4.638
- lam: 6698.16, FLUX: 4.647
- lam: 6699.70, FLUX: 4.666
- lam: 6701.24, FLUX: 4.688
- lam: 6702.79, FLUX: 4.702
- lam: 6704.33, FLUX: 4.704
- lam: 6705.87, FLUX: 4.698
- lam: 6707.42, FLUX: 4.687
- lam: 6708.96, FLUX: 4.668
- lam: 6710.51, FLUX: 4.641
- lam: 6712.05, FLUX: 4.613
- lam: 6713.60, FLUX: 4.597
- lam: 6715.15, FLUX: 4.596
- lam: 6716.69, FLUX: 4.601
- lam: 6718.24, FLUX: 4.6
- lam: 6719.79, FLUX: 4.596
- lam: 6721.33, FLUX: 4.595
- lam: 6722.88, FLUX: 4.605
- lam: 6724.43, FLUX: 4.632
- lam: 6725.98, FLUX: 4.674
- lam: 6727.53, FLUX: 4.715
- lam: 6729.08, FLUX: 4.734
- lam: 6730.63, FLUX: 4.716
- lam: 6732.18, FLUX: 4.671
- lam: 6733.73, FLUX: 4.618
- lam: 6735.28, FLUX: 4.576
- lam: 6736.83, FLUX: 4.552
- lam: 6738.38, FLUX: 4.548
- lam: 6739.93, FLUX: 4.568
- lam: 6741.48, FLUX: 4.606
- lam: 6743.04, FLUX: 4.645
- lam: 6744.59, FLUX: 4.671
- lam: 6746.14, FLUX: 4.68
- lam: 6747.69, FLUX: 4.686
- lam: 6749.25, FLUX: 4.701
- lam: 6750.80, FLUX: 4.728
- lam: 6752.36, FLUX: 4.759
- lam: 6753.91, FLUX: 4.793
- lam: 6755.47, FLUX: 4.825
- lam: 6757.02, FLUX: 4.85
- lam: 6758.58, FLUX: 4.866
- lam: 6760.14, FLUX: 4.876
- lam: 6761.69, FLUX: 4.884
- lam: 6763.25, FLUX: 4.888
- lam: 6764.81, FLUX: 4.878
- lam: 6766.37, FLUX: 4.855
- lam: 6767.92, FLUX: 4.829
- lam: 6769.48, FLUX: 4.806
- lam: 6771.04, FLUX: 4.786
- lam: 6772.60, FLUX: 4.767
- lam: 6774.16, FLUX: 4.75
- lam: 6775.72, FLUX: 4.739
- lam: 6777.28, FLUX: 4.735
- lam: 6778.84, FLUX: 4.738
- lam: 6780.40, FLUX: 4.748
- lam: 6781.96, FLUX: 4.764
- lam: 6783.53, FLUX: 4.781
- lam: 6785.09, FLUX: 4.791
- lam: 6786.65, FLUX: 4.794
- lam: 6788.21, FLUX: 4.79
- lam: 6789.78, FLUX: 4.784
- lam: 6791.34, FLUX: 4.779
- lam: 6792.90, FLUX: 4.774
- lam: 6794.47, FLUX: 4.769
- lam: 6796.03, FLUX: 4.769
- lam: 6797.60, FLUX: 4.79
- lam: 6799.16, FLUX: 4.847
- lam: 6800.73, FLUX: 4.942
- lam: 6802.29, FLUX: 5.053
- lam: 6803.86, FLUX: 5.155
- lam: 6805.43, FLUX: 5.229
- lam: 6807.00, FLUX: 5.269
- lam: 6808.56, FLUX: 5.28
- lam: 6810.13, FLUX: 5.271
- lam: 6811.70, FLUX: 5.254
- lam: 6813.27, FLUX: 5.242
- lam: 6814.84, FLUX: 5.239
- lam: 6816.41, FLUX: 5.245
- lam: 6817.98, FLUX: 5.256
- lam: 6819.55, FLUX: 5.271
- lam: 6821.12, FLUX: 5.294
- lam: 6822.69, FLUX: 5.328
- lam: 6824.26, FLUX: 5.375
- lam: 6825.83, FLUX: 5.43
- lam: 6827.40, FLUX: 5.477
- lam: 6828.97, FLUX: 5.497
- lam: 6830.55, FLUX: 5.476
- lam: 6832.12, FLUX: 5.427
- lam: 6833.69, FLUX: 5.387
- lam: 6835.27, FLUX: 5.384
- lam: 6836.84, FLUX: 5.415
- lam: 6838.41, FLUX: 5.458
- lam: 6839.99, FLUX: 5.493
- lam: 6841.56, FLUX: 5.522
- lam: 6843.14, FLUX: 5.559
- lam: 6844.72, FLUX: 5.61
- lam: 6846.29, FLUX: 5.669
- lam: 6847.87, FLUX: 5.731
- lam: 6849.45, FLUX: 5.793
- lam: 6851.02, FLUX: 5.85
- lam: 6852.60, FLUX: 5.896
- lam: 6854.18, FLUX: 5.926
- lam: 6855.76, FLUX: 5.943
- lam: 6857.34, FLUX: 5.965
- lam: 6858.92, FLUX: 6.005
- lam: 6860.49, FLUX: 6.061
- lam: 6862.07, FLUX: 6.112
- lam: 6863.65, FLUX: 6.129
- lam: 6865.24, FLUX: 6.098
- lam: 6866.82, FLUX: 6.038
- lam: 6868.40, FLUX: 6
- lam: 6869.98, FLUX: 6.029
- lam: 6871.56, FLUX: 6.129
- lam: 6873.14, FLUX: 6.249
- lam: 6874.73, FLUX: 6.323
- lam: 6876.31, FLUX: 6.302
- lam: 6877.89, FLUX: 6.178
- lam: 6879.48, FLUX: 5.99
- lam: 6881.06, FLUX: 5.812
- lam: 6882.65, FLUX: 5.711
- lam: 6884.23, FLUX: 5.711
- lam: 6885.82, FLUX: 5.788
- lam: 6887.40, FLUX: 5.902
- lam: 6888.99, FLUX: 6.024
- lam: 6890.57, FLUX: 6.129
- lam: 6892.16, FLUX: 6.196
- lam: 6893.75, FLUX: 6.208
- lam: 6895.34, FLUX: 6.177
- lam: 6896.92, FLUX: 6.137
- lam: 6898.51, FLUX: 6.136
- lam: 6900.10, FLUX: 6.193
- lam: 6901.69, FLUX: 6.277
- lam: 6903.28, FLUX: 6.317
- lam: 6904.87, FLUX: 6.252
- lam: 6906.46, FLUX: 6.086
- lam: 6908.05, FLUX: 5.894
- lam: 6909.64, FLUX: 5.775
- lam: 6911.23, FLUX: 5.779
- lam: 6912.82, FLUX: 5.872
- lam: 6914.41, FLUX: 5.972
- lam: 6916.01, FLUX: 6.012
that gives 6156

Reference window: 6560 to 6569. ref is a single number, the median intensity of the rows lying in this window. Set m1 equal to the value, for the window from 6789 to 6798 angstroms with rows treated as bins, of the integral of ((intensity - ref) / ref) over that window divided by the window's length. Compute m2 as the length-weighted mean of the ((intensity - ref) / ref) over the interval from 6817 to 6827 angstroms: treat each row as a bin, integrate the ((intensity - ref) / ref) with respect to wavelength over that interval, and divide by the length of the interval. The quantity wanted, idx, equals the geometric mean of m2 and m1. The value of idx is 0.013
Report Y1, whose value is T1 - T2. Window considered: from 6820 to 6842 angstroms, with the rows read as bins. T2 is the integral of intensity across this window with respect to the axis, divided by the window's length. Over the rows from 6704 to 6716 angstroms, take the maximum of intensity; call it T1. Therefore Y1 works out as -0.7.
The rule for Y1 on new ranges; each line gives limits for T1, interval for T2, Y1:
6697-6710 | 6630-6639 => 0.2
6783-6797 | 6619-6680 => 0.3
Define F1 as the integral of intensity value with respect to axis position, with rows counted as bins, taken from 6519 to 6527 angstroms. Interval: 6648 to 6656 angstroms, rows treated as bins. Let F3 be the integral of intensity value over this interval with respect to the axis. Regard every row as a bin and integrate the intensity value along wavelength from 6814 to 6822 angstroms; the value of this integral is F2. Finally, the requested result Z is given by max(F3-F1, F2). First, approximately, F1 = 35.7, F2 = 42.1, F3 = 36.7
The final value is 42.1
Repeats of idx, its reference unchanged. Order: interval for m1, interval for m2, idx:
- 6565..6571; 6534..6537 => 0.029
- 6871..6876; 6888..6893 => 0.294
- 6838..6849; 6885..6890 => 0.203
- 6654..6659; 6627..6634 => 0.058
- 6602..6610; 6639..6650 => 0.056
